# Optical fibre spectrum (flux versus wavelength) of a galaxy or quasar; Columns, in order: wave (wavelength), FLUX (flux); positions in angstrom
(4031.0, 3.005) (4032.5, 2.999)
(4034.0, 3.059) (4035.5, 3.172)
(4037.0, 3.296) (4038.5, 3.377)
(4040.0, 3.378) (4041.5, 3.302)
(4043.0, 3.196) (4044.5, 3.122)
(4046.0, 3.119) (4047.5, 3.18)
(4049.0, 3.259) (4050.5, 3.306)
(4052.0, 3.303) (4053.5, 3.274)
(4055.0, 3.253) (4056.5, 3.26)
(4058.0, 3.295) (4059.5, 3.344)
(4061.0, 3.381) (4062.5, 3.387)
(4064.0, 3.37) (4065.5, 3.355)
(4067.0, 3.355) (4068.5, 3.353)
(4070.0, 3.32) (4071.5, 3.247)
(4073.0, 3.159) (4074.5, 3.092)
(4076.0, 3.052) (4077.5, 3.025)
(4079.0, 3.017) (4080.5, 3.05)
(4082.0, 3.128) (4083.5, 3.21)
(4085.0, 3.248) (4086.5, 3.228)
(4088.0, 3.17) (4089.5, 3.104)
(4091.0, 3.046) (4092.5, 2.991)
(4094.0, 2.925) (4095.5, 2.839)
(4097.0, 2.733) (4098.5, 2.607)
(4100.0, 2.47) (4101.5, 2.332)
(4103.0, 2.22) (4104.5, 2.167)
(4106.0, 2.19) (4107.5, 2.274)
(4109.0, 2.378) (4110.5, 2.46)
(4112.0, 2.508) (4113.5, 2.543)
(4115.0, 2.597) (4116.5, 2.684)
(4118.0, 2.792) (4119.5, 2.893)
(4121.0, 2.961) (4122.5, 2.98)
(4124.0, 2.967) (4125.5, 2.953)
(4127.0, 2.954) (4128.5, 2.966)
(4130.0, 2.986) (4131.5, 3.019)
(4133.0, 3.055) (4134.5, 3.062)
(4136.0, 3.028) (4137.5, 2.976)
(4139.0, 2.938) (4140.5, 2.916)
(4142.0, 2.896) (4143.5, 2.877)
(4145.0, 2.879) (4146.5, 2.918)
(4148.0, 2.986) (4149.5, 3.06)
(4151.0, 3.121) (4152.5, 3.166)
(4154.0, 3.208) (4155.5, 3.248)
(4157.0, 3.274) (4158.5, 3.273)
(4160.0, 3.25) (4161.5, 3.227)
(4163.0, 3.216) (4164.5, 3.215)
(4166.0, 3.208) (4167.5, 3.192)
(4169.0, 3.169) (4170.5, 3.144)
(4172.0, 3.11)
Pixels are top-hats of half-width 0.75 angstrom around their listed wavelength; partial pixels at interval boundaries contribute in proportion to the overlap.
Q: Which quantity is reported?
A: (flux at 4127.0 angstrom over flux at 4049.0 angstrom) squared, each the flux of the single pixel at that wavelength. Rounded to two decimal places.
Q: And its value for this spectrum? 0.82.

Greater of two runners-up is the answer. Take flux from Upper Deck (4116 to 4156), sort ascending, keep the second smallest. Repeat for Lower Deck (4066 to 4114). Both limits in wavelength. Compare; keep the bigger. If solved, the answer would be 2.79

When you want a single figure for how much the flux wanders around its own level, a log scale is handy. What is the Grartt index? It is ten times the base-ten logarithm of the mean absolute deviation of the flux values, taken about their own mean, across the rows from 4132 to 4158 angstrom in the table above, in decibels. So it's -9.7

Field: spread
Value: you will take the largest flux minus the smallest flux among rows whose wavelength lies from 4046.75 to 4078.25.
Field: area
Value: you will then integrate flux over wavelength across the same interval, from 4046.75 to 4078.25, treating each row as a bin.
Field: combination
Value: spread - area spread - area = -102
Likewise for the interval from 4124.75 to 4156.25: -94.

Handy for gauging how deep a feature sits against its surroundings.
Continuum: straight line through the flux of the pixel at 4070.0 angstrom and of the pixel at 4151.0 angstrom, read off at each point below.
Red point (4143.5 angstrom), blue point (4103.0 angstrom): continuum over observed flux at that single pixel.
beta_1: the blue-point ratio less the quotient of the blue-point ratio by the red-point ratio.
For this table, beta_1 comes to 0.12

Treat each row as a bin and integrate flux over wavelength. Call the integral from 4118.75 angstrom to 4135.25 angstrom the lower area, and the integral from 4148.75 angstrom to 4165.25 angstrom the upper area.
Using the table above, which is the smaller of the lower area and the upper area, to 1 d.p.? 49.2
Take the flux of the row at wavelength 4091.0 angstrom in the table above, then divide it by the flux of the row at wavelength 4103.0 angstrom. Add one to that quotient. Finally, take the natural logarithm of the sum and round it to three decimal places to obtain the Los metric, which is 0.864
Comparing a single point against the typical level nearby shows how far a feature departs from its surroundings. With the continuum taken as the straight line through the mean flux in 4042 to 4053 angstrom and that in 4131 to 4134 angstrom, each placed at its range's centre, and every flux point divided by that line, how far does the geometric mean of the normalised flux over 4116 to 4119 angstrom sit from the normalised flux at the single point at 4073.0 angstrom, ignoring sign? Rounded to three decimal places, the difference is 0.108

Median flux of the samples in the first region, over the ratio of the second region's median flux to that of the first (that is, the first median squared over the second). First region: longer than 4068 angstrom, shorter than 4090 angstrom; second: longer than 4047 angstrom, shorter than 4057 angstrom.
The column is 3.06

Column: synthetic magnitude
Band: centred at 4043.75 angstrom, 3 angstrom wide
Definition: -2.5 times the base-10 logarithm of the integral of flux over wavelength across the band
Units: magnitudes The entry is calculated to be -2.44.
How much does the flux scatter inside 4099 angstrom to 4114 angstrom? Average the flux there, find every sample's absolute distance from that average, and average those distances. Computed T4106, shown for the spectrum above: 0.118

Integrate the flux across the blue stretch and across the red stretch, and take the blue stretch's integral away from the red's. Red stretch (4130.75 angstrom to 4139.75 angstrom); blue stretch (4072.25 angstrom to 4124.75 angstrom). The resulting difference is -120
